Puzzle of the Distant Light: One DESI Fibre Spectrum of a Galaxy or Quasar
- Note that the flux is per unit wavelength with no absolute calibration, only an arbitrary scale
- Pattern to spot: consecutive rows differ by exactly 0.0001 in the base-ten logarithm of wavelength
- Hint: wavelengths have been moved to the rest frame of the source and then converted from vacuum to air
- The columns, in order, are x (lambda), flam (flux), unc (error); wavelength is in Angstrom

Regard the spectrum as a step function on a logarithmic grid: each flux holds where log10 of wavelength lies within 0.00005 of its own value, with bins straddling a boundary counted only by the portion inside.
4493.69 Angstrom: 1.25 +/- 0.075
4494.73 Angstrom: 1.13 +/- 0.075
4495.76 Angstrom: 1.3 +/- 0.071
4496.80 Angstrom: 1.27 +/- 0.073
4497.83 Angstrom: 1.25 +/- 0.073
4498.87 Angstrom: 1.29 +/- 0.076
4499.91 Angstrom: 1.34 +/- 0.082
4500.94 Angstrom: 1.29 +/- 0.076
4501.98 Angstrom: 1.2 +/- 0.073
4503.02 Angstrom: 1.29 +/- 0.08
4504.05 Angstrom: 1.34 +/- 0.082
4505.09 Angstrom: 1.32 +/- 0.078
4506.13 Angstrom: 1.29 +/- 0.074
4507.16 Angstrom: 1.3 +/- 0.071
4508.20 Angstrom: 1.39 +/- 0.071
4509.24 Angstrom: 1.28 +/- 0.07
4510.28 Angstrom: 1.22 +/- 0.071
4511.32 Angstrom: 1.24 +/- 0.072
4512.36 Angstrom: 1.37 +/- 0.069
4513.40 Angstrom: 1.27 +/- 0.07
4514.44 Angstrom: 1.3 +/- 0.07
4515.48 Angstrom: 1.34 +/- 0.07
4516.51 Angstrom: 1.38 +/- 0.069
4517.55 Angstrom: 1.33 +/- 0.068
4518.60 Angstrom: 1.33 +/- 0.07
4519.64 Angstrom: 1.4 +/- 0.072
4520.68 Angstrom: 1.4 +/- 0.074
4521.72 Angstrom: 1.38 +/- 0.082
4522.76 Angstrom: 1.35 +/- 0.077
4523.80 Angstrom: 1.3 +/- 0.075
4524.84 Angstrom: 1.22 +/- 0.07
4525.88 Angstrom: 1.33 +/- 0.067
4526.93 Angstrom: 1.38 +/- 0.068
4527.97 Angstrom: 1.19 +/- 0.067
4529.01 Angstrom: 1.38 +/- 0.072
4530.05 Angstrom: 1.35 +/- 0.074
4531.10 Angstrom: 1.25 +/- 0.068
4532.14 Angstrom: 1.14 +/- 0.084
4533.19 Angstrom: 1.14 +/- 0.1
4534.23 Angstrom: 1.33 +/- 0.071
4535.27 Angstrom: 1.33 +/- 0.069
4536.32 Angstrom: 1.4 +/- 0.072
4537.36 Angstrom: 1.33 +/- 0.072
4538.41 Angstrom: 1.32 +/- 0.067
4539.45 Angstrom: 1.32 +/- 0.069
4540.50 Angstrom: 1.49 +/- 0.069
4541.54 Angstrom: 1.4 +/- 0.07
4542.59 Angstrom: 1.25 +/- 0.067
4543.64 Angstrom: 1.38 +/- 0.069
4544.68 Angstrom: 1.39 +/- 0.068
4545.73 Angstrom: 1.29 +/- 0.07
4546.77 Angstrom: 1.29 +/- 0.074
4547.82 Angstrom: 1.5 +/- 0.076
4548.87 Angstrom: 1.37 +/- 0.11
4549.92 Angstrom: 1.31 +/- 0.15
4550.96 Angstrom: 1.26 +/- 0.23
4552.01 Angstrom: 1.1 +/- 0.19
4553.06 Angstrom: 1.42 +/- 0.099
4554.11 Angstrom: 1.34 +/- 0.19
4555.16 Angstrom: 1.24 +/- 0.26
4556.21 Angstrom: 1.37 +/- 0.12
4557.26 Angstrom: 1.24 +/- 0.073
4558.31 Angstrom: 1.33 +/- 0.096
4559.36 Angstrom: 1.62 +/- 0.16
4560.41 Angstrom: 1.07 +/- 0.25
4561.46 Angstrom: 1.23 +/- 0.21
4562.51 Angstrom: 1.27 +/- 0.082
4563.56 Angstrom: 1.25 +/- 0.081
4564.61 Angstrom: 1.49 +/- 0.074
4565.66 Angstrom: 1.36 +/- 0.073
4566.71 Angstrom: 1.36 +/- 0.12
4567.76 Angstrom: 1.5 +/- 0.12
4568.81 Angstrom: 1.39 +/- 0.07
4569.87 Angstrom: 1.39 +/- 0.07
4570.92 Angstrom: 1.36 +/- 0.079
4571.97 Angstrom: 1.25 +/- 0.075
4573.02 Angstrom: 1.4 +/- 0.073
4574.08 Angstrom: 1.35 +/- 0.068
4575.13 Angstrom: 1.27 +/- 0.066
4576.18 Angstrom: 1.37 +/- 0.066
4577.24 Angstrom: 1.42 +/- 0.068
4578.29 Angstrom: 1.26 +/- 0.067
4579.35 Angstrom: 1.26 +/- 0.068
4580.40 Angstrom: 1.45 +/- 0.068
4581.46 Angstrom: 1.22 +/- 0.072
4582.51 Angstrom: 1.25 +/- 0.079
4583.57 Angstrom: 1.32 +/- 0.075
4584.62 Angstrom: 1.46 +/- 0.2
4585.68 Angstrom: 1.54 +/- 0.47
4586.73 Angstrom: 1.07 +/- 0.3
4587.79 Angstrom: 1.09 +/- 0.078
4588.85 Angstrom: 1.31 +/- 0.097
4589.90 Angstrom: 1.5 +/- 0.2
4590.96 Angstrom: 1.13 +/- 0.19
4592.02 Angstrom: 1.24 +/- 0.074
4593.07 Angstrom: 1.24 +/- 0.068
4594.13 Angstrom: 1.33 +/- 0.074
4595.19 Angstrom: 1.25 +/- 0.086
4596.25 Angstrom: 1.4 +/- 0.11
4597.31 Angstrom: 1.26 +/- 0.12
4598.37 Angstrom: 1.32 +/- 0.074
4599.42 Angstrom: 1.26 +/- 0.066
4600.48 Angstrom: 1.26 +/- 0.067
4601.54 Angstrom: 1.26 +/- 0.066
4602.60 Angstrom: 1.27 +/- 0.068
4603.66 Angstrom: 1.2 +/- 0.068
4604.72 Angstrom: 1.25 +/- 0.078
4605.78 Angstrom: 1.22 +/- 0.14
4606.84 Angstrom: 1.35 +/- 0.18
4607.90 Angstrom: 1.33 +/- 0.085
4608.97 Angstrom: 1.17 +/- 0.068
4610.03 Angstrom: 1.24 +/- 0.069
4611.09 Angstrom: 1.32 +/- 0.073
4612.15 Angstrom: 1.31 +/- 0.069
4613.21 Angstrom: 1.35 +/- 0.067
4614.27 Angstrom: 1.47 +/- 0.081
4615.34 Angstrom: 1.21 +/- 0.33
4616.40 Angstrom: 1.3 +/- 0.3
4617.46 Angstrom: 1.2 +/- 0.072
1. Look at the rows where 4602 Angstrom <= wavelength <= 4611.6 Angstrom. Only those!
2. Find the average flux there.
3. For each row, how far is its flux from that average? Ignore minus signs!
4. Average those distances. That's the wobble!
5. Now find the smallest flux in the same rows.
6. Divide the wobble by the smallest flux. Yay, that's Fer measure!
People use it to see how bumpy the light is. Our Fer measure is 0.043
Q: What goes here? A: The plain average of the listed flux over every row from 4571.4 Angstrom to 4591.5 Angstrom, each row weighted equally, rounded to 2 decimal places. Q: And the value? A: 1.31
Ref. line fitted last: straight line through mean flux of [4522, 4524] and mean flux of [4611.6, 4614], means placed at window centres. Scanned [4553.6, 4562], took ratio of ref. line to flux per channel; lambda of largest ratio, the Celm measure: 4560.41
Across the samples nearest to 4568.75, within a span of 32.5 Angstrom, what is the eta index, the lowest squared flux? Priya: 1.14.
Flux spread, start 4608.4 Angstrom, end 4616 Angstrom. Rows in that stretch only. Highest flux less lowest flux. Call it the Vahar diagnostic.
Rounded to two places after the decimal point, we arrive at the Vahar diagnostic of 0.30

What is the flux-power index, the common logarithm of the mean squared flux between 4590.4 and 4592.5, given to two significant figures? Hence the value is 0.15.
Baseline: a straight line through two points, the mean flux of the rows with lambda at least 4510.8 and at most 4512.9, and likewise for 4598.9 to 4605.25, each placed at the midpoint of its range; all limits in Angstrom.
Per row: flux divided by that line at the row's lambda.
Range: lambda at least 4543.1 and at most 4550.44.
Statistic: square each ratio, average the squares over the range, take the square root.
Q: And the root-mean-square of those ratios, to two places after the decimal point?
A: 1.06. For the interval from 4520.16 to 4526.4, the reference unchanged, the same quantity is 1.03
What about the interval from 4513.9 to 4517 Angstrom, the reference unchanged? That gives 1.03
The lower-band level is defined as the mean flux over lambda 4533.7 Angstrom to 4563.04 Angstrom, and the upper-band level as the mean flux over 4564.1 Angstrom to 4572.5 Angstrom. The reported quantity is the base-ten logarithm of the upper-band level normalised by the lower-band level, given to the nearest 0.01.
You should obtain 0.02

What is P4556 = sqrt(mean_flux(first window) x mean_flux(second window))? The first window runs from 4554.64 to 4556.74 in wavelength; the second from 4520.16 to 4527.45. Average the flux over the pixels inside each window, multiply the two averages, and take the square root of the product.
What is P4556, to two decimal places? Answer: 1.32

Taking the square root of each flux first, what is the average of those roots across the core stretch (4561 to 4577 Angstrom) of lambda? 1.16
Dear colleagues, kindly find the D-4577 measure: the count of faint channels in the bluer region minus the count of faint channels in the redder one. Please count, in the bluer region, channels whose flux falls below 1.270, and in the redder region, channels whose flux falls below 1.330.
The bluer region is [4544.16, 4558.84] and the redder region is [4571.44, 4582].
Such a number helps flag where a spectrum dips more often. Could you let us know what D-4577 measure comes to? -1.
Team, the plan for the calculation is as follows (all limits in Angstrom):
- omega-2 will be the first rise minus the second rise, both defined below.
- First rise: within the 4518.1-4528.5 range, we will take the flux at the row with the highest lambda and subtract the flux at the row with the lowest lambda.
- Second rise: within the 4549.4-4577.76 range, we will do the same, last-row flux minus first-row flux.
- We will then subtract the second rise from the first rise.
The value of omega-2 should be -0.25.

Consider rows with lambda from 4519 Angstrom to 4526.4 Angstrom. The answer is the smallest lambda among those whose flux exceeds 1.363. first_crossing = 4519.64 Angstrom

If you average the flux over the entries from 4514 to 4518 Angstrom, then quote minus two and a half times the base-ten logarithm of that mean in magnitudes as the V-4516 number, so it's -0.32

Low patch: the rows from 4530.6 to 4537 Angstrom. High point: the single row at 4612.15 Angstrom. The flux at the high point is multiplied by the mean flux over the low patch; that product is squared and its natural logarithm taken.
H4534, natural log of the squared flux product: 1.01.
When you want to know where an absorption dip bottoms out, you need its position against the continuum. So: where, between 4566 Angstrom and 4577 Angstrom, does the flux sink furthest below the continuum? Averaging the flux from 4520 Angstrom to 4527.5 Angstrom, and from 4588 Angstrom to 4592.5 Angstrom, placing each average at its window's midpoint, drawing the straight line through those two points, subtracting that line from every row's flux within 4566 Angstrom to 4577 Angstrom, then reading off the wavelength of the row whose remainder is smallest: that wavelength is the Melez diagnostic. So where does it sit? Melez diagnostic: 4571.97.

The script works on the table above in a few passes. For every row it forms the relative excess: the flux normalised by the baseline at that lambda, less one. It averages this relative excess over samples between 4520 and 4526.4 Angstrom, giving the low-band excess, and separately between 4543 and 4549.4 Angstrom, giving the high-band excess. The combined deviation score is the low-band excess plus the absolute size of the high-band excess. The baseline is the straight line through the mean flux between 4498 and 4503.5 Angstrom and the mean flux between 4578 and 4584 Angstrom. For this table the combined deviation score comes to 0.10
